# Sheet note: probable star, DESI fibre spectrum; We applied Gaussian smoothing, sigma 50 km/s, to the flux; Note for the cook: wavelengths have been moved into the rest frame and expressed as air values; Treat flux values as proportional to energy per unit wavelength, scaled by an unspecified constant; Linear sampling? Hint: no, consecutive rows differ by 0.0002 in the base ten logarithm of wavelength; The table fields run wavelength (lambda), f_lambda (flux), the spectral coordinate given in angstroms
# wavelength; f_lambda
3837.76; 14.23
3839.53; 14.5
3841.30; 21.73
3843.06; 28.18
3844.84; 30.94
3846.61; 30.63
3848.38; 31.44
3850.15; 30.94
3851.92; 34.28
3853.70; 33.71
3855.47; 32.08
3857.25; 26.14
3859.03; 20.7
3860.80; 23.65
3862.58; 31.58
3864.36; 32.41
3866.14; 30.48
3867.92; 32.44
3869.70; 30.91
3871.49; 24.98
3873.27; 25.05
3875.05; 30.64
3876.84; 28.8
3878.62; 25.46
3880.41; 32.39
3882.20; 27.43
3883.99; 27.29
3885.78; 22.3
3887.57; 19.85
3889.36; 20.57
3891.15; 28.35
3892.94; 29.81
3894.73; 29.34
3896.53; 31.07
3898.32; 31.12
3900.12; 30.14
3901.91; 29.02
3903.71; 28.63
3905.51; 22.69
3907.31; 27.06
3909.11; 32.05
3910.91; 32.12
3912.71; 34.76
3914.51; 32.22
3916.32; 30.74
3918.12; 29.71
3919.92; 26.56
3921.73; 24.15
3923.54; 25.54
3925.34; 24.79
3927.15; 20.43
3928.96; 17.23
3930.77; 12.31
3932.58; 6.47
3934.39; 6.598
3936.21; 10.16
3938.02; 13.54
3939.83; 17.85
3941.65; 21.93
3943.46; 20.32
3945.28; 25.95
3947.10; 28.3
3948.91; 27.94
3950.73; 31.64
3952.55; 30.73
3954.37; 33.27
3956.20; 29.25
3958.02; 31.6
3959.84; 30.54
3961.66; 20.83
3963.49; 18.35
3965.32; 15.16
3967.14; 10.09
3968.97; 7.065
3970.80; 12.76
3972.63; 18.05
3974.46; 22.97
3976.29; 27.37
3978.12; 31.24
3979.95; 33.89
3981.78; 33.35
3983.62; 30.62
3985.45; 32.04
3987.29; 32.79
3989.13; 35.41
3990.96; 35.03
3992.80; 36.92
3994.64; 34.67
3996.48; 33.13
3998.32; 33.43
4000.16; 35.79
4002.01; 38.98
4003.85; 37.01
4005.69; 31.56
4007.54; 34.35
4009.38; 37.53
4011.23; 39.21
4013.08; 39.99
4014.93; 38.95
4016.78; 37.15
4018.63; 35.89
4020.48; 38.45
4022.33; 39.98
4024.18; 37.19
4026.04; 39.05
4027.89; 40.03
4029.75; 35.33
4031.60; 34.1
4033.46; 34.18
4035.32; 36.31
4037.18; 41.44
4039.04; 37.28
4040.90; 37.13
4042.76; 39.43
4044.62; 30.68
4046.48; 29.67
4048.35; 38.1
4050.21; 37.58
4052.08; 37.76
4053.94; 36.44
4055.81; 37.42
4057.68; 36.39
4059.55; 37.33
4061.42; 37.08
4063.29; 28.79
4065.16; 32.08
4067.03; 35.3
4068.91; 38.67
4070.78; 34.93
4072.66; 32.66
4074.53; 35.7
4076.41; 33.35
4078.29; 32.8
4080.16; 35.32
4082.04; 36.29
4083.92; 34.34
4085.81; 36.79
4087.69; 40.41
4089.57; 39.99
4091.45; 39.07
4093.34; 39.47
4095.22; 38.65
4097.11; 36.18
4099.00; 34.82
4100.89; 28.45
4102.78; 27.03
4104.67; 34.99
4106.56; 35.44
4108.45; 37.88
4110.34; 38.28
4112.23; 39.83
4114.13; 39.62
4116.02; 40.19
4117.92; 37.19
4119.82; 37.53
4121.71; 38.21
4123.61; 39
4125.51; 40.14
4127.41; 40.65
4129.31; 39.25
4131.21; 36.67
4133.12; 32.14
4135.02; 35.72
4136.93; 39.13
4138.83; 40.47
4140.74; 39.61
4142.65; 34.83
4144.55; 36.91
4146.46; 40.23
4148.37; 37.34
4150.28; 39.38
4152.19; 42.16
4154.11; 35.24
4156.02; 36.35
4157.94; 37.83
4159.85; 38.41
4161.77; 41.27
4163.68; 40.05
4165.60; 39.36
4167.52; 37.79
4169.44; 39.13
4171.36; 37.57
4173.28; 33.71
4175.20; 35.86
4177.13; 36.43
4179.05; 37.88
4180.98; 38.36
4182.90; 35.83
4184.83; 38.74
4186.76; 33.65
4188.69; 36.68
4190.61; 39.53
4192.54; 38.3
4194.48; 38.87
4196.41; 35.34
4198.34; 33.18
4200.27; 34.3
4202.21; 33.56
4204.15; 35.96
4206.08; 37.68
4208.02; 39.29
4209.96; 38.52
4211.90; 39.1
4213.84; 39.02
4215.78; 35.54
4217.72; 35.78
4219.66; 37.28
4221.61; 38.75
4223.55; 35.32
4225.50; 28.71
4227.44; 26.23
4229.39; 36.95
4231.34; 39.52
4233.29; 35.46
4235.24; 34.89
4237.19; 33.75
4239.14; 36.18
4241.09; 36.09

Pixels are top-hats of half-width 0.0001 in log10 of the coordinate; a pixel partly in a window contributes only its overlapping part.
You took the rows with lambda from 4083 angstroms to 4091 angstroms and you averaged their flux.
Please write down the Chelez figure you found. 38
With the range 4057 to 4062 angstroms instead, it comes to 37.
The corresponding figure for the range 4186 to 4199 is 37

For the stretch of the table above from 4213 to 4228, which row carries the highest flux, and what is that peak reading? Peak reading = 39.02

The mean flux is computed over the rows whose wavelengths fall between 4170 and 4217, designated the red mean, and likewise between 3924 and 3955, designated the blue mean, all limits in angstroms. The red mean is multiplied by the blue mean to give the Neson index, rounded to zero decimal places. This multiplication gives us 756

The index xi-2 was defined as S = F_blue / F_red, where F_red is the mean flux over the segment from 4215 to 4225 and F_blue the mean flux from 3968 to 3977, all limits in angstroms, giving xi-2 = 0.48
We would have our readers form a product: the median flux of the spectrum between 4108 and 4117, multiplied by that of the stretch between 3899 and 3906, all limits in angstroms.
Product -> 1142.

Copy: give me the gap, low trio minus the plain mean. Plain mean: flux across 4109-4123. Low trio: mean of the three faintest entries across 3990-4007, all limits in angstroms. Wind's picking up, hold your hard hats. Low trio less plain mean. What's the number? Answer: -6.0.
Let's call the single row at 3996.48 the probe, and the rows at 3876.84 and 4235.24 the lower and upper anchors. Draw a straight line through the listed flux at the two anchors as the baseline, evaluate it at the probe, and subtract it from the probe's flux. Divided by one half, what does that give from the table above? 5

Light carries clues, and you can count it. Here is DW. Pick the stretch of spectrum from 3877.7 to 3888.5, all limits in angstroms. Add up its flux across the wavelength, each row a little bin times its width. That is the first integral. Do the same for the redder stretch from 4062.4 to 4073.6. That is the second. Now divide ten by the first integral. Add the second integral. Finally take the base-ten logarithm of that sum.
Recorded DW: 2.58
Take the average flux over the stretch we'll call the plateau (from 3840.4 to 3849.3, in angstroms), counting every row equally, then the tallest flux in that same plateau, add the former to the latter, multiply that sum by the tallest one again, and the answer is 1887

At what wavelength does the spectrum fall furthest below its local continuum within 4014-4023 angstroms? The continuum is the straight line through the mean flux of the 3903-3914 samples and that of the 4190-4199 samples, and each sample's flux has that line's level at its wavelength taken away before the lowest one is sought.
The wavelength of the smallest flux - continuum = 4018.63 angstroms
